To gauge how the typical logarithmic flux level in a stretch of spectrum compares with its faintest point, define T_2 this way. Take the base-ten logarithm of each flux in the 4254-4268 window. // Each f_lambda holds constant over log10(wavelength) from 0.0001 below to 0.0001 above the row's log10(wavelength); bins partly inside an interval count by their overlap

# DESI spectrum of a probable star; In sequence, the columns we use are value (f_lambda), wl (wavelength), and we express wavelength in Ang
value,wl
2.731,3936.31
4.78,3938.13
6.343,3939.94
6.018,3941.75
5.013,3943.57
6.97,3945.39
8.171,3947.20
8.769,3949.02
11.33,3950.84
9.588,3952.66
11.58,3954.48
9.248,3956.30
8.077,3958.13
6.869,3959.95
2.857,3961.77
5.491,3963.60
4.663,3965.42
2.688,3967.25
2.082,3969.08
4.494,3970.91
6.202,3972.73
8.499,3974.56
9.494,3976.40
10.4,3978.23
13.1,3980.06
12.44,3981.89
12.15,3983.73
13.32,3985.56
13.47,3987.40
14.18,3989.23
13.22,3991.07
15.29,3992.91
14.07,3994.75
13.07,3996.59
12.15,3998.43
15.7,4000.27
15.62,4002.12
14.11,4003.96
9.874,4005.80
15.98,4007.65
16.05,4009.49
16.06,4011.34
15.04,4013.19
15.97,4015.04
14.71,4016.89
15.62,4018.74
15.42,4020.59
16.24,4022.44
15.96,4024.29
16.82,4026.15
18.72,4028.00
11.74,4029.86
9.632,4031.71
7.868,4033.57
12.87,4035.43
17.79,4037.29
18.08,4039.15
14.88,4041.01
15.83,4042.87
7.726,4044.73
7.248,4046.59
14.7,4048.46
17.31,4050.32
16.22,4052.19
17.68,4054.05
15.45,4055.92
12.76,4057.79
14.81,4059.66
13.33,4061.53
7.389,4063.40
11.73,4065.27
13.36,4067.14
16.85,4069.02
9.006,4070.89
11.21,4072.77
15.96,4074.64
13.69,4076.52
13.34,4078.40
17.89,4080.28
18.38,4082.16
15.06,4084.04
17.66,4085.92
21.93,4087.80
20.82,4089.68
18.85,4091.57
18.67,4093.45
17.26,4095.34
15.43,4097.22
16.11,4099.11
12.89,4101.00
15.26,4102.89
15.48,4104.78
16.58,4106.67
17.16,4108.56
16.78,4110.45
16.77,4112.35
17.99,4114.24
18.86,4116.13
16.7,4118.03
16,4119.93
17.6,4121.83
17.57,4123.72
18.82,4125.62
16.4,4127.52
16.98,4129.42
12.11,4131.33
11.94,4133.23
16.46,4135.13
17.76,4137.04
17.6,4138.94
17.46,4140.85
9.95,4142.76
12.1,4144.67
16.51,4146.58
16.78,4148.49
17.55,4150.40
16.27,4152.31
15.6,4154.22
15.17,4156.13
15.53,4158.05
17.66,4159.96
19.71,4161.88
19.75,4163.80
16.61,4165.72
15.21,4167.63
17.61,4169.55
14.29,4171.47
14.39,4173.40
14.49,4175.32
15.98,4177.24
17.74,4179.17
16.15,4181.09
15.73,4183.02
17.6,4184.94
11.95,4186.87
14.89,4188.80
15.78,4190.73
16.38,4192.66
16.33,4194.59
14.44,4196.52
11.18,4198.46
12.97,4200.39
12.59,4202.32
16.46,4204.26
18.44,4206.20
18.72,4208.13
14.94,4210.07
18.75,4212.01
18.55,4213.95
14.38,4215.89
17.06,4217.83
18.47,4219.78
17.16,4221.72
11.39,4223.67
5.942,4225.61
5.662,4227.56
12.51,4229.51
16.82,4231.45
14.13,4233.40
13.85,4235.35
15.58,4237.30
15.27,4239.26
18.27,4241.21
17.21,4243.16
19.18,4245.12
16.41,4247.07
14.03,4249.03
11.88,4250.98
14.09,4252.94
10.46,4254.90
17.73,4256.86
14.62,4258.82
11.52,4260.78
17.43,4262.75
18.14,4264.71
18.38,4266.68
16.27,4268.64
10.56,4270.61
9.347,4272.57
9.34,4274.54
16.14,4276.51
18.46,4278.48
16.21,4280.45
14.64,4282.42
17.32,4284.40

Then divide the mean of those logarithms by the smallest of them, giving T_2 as 1.16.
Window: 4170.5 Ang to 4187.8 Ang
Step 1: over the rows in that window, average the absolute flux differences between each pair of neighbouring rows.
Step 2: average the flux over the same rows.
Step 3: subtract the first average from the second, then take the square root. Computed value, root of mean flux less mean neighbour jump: 3.7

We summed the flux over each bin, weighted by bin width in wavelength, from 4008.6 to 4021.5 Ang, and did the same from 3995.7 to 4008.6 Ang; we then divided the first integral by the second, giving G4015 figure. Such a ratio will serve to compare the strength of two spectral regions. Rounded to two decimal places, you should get 1.13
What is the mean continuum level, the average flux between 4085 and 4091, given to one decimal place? 20.1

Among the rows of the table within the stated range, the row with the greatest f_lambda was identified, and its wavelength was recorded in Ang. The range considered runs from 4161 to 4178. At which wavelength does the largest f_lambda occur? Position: 4163.80 Ang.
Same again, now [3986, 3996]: 3992.91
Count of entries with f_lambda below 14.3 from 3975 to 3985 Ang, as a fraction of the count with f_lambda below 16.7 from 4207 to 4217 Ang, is 2.5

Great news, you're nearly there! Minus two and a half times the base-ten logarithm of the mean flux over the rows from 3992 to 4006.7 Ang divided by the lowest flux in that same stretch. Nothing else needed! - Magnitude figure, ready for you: -0.4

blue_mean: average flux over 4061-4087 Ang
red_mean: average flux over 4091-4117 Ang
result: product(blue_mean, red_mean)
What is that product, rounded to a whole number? 233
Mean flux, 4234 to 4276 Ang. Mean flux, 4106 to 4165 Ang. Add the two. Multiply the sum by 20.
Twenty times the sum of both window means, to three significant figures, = 624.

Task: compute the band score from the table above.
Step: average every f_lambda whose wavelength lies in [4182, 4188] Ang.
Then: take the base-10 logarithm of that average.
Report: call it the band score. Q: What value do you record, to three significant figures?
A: 1.18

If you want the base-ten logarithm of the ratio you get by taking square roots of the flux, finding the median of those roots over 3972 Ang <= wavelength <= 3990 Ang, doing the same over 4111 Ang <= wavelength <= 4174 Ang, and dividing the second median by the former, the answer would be 0.067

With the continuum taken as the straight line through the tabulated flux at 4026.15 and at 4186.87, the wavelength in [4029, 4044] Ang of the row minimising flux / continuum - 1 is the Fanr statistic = 4033.57 Ang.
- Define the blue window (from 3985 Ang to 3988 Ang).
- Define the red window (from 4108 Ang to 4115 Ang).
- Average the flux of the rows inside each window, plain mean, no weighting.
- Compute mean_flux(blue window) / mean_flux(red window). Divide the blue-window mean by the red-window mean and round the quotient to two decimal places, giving 0.78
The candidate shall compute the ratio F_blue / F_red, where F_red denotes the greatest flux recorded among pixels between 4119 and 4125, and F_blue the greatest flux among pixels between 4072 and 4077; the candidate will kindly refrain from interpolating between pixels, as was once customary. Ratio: 0.91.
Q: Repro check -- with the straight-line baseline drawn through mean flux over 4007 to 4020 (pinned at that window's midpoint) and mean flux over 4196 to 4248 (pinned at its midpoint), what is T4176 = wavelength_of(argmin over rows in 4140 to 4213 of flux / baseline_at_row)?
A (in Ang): 4142.76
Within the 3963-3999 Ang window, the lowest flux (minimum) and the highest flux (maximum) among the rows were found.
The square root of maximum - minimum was 3.63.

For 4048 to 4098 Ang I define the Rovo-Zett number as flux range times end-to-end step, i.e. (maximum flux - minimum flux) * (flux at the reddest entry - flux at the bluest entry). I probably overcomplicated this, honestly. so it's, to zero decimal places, 11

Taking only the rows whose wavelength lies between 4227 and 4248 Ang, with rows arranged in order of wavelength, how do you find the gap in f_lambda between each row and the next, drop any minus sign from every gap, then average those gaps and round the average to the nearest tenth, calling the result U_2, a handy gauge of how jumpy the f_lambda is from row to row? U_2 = 2.5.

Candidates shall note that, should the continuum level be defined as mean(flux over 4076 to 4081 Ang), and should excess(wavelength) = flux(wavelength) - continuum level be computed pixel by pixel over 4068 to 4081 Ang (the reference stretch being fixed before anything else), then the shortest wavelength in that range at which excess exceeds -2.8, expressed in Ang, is 4069.02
